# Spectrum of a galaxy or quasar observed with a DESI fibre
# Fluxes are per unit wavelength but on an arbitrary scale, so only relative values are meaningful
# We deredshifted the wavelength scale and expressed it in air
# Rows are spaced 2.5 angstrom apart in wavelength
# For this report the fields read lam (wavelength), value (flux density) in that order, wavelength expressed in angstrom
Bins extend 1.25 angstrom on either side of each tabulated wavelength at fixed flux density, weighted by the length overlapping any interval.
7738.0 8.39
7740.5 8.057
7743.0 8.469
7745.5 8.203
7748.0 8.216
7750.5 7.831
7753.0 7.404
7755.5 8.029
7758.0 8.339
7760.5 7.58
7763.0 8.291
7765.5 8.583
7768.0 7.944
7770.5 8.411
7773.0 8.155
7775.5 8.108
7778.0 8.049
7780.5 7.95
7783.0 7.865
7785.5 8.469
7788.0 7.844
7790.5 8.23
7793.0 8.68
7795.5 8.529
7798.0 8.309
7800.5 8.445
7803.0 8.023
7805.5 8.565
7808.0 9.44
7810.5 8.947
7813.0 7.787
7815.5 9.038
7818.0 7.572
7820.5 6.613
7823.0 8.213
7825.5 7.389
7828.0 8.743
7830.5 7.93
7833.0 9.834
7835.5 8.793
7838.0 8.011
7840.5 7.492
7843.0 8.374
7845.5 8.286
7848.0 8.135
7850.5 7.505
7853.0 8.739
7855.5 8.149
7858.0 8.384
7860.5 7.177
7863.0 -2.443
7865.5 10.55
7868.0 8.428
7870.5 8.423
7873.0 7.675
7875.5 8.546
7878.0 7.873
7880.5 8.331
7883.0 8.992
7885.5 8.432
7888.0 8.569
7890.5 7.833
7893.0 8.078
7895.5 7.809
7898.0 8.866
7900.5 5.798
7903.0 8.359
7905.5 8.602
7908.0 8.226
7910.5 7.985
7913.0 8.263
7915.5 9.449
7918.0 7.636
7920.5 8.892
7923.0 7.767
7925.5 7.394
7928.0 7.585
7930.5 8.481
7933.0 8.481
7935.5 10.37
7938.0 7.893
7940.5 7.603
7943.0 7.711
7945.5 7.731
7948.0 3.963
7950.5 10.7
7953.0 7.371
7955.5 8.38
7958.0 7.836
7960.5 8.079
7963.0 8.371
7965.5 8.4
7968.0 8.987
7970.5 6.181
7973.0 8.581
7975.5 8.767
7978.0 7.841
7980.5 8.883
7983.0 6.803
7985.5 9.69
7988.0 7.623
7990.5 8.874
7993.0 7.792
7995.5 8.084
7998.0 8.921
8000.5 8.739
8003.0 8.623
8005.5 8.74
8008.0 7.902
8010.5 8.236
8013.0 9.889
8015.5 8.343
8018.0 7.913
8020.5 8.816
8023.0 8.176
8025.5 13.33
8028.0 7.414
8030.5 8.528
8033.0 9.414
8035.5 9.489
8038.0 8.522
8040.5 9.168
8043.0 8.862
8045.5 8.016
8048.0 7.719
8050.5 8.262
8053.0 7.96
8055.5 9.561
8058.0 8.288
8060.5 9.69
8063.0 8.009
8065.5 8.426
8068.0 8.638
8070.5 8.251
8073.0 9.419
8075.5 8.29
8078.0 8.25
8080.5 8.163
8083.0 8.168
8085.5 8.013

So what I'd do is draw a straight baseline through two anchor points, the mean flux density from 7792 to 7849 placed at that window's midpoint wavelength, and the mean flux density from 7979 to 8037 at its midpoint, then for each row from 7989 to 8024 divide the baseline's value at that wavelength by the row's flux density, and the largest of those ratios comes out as 1.11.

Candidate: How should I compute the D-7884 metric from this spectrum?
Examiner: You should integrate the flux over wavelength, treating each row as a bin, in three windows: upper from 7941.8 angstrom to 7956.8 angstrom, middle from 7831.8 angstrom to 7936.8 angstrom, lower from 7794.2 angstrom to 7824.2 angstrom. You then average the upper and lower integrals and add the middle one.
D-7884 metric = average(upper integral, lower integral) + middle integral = 1027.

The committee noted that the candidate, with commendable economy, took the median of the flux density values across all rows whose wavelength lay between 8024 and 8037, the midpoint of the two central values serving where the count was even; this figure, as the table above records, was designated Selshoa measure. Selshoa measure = 9.4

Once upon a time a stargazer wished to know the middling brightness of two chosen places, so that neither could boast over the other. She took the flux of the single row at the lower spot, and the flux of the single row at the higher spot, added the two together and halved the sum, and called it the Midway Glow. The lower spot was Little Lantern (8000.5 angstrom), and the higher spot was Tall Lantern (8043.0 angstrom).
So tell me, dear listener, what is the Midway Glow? 8.8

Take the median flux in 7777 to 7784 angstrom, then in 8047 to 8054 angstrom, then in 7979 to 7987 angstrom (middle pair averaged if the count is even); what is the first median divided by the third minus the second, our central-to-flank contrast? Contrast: 9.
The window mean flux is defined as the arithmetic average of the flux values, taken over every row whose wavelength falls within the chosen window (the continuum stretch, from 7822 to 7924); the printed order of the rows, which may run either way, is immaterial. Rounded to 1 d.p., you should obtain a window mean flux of 8.0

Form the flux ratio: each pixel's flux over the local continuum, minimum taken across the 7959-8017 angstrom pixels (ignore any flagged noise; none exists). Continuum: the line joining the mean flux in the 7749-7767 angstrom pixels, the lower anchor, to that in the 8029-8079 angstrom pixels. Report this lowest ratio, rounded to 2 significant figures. 0.73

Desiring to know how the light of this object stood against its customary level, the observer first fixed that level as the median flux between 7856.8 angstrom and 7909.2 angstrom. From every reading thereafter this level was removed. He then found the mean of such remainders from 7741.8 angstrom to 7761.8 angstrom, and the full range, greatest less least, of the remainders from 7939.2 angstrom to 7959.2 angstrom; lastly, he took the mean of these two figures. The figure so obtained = 3.2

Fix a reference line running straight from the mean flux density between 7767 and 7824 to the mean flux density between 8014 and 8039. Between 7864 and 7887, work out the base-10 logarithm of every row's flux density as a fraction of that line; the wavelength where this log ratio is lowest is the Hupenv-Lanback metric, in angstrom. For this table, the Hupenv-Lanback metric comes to 7873.0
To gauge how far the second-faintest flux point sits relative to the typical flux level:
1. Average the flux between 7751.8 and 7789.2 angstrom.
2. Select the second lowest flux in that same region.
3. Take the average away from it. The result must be -0.49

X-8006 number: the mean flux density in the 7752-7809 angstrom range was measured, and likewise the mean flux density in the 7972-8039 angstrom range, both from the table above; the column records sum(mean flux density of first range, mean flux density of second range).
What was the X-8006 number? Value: 16.9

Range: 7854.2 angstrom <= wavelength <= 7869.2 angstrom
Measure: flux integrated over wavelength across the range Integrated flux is 101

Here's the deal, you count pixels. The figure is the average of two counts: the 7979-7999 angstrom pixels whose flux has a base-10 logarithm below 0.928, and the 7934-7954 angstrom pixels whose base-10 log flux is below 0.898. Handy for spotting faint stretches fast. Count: 5.0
